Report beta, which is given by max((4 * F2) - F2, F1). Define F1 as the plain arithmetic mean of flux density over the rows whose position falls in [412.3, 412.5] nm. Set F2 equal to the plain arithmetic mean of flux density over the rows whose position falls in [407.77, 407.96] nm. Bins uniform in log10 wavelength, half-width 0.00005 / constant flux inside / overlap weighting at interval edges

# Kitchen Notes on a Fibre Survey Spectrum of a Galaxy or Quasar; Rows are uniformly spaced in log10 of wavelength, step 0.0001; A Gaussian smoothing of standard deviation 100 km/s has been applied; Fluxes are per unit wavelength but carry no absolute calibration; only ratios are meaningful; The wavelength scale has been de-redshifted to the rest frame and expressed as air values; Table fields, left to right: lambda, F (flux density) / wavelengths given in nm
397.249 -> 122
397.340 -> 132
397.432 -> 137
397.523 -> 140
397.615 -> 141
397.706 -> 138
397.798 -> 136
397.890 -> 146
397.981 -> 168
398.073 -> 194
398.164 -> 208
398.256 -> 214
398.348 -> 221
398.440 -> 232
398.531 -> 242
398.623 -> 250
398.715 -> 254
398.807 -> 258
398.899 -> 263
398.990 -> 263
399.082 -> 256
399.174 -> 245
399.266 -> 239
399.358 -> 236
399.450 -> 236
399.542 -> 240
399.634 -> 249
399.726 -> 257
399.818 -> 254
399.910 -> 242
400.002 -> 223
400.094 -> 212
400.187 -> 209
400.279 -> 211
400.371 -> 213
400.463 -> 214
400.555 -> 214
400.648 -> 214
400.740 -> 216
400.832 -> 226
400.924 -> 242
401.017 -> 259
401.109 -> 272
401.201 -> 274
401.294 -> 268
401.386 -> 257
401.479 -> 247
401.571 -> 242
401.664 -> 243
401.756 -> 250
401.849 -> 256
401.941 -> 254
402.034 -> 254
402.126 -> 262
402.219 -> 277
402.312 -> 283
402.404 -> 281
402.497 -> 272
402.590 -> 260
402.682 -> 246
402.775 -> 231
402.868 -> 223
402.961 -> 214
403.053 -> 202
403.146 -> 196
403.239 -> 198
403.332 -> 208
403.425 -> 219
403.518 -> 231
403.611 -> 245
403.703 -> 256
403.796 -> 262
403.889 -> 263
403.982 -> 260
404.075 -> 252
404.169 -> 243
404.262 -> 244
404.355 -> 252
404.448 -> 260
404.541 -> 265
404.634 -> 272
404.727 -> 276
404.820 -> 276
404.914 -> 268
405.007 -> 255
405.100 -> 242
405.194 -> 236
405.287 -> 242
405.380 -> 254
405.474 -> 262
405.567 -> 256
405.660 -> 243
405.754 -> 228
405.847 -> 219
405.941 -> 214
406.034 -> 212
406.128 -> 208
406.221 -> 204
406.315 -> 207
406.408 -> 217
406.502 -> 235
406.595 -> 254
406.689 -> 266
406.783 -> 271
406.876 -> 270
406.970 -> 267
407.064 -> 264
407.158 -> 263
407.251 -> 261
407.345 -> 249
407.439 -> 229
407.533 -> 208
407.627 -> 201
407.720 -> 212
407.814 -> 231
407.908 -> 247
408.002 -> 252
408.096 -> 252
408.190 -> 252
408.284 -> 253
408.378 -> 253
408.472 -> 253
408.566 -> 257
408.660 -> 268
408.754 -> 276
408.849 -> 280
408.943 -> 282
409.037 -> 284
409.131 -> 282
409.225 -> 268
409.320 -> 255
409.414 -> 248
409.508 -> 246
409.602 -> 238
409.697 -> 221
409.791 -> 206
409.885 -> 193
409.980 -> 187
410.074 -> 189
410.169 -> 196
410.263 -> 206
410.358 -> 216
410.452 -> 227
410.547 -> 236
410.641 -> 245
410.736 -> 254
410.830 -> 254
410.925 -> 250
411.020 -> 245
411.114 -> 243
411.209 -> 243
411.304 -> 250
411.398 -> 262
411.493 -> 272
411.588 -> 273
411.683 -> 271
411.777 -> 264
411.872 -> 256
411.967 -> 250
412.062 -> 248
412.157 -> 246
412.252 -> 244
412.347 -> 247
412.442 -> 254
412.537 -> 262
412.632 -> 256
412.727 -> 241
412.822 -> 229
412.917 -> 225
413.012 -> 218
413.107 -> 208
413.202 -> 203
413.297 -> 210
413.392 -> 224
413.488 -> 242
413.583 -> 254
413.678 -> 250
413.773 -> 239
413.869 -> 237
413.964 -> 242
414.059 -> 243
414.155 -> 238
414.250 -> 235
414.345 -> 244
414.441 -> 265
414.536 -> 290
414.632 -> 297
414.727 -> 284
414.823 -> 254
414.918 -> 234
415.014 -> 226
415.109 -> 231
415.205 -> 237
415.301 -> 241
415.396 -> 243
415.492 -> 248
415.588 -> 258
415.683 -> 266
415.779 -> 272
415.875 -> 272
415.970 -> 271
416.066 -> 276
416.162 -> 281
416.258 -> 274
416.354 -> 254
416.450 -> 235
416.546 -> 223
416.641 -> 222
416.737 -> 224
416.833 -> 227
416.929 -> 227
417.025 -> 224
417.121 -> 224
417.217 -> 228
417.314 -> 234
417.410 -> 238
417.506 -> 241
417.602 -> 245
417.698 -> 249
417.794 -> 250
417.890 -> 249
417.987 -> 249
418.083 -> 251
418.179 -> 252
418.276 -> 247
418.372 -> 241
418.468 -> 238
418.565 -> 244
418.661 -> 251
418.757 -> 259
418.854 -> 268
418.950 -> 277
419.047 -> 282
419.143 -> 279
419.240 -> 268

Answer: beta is 717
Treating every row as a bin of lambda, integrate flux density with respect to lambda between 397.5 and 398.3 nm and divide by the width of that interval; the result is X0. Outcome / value 166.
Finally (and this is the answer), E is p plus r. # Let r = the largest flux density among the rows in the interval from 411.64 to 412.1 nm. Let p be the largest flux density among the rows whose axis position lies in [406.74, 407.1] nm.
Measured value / 542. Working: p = 271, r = 271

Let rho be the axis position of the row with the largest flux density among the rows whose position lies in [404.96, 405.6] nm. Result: 405.474 nm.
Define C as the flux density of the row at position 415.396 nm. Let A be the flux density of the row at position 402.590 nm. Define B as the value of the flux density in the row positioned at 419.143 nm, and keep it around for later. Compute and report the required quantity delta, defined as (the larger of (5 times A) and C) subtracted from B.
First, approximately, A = 260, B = 279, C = 243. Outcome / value -1021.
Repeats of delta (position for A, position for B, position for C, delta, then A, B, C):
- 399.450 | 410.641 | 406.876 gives -935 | 236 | 245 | 270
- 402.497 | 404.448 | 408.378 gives -1100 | 272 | 260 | 253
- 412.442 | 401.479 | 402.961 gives -1023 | 254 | 247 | 214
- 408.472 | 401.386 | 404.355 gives -1008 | 253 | 257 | 252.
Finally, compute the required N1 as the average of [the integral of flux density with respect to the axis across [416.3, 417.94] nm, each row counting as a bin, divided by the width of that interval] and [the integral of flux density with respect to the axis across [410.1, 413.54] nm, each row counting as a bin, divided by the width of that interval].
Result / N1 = 238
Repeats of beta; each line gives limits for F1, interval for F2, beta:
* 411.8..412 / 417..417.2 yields 672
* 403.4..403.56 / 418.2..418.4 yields 732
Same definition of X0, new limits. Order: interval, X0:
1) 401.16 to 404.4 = 246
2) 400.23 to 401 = 220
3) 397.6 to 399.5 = 218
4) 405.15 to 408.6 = 241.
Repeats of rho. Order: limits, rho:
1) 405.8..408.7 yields 406.783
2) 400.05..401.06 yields 401.017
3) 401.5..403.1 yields 402.312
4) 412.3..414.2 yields 412.537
